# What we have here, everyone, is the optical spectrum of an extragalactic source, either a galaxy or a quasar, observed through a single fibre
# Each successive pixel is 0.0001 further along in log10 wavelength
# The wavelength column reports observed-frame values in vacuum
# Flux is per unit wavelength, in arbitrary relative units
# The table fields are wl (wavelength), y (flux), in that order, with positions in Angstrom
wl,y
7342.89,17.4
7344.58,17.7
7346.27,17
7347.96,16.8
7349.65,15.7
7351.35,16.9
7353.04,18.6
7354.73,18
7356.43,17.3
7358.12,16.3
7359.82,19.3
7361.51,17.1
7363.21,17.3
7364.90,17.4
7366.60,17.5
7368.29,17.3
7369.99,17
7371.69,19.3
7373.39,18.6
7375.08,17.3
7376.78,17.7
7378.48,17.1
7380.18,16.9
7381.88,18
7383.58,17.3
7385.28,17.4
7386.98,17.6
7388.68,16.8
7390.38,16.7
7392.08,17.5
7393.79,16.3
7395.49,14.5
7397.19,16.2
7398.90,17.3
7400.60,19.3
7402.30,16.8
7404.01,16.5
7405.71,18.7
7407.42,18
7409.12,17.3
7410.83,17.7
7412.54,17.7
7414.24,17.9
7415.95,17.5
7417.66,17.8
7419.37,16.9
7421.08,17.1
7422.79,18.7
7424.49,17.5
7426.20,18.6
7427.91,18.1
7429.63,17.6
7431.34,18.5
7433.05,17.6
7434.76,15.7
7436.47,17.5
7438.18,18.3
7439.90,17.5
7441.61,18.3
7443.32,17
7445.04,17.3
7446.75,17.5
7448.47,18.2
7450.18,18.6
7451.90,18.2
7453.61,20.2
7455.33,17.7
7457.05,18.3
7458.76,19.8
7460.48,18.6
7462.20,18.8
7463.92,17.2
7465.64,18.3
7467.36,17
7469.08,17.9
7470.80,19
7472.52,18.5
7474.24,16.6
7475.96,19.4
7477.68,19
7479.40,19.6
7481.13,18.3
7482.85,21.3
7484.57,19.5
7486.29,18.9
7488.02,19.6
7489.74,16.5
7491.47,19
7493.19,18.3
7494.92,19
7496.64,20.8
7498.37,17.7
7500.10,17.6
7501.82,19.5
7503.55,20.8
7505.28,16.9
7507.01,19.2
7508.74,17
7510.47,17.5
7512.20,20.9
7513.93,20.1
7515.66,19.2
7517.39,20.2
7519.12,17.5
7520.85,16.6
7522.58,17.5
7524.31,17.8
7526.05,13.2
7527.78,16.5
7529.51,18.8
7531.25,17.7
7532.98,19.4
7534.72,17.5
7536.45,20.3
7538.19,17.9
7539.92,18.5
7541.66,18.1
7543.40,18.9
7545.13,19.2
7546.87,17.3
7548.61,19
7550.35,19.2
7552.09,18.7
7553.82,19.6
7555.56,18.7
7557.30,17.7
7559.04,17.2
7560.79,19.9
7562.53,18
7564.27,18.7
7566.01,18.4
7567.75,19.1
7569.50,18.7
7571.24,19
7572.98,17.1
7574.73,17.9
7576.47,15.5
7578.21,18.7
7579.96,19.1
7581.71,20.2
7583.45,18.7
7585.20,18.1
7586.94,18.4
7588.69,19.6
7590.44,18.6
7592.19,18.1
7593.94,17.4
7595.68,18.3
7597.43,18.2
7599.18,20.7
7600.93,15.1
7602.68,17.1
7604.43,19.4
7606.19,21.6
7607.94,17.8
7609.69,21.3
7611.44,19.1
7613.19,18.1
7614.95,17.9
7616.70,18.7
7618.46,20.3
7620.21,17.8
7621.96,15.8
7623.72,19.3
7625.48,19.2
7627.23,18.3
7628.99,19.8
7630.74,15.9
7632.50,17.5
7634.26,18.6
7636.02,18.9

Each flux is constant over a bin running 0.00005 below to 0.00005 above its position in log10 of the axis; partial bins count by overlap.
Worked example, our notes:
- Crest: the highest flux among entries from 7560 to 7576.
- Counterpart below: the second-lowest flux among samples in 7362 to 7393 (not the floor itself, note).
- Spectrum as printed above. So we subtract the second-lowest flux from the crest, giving 3.1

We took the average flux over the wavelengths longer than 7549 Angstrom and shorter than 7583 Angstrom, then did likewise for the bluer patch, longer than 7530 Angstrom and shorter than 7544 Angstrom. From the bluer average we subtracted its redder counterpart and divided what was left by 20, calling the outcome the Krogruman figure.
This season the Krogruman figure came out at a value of 0.00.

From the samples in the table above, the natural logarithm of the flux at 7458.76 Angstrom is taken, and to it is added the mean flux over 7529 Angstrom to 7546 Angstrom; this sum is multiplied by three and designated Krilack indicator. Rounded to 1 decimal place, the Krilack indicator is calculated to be 64.8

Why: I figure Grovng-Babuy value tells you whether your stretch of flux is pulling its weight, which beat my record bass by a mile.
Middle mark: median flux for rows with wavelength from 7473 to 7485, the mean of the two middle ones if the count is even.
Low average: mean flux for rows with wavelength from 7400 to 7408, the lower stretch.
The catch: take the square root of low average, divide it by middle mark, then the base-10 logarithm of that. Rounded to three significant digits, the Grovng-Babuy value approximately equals -0.662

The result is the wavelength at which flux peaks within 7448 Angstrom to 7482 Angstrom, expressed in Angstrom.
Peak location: 7453.61 Angstrom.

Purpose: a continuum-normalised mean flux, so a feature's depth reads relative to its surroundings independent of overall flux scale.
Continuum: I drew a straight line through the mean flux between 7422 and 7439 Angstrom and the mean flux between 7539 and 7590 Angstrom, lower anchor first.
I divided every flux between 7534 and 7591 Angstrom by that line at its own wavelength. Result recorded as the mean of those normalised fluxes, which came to 1.00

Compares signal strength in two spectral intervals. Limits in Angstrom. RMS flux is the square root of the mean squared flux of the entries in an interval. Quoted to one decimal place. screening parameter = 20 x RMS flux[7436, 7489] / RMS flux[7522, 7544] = 20.6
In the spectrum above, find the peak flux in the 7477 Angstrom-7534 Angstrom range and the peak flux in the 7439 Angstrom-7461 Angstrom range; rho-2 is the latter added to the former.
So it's 41.5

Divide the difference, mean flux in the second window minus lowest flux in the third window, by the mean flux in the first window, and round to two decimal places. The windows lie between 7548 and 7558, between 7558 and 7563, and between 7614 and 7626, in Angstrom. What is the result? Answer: 0.14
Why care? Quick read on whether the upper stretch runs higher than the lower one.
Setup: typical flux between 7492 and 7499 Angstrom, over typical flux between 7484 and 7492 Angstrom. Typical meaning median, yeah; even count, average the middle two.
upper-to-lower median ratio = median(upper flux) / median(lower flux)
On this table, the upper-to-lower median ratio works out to 0.98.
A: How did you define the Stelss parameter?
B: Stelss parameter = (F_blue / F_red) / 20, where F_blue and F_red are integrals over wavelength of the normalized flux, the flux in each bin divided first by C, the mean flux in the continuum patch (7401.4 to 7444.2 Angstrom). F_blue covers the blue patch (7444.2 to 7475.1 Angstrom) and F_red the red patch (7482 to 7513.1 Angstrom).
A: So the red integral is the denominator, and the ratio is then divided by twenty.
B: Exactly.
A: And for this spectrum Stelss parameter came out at 0.0479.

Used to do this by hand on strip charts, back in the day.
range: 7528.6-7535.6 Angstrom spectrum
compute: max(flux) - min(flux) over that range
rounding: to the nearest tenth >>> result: 1.9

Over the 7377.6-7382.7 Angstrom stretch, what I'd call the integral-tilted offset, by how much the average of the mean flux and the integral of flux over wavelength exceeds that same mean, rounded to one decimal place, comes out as 35.5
